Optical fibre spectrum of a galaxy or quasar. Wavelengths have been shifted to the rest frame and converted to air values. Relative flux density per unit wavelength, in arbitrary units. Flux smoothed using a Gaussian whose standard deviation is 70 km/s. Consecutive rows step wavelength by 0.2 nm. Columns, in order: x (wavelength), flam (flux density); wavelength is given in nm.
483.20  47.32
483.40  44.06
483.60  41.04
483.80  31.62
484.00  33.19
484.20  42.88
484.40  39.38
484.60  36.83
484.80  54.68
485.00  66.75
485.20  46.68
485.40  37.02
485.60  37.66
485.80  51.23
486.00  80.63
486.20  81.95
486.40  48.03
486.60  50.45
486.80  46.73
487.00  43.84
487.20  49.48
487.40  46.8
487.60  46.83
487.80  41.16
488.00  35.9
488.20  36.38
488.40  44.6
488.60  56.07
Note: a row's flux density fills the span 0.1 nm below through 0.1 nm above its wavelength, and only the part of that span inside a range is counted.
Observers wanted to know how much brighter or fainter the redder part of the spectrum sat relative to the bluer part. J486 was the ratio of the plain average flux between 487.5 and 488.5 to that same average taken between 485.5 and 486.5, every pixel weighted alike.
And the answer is 0.68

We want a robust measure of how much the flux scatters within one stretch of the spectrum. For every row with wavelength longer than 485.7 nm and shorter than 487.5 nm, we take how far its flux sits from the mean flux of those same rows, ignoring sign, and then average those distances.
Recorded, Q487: 11.5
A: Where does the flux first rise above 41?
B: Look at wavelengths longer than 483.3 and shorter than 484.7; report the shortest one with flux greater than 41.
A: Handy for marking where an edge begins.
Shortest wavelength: 483.40 nm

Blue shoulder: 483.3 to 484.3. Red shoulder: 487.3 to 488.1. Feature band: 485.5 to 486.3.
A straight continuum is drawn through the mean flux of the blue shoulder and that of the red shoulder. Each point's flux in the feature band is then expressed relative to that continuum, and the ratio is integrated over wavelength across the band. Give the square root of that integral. 1.11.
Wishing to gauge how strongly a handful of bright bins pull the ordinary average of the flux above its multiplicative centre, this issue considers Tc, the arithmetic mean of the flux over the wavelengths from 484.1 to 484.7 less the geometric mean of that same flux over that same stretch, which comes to 0.08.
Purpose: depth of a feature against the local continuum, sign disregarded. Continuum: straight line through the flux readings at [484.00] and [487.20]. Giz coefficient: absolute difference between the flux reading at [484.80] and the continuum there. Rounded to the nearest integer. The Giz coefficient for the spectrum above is 17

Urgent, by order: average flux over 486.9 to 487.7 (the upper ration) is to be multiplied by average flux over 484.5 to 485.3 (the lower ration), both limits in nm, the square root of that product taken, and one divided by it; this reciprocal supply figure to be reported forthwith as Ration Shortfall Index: 0.0204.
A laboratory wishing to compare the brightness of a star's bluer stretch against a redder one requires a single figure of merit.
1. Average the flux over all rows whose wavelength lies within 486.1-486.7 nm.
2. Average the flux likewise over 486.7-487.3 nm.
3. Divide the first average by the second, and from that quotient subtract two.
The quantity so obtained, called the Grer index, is -0.7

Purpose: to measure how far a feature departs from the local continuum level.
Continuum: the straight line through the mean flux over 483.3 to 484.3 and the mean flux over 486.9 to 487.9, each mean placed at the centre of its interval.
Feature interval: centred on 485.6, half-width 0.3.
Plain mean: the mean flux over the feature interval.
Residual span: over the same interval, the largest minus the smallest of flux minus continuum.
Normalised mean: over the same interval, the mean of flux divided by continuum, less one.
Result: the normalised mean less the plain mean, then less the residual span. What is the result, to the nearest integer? -55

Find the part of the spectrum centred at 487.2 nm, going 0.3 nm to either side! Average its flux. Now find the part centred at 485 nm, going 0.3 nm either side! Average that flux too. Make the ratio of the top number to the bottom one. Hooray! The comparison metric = 0.83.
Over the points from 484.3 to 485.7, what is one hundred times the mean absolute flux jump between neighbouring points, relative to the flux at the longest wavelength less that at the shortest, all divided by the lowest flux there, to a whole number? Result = -17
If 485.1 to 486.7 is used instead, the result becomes 9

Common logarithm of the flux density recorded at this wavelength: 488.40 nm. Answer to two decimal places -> 1.65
